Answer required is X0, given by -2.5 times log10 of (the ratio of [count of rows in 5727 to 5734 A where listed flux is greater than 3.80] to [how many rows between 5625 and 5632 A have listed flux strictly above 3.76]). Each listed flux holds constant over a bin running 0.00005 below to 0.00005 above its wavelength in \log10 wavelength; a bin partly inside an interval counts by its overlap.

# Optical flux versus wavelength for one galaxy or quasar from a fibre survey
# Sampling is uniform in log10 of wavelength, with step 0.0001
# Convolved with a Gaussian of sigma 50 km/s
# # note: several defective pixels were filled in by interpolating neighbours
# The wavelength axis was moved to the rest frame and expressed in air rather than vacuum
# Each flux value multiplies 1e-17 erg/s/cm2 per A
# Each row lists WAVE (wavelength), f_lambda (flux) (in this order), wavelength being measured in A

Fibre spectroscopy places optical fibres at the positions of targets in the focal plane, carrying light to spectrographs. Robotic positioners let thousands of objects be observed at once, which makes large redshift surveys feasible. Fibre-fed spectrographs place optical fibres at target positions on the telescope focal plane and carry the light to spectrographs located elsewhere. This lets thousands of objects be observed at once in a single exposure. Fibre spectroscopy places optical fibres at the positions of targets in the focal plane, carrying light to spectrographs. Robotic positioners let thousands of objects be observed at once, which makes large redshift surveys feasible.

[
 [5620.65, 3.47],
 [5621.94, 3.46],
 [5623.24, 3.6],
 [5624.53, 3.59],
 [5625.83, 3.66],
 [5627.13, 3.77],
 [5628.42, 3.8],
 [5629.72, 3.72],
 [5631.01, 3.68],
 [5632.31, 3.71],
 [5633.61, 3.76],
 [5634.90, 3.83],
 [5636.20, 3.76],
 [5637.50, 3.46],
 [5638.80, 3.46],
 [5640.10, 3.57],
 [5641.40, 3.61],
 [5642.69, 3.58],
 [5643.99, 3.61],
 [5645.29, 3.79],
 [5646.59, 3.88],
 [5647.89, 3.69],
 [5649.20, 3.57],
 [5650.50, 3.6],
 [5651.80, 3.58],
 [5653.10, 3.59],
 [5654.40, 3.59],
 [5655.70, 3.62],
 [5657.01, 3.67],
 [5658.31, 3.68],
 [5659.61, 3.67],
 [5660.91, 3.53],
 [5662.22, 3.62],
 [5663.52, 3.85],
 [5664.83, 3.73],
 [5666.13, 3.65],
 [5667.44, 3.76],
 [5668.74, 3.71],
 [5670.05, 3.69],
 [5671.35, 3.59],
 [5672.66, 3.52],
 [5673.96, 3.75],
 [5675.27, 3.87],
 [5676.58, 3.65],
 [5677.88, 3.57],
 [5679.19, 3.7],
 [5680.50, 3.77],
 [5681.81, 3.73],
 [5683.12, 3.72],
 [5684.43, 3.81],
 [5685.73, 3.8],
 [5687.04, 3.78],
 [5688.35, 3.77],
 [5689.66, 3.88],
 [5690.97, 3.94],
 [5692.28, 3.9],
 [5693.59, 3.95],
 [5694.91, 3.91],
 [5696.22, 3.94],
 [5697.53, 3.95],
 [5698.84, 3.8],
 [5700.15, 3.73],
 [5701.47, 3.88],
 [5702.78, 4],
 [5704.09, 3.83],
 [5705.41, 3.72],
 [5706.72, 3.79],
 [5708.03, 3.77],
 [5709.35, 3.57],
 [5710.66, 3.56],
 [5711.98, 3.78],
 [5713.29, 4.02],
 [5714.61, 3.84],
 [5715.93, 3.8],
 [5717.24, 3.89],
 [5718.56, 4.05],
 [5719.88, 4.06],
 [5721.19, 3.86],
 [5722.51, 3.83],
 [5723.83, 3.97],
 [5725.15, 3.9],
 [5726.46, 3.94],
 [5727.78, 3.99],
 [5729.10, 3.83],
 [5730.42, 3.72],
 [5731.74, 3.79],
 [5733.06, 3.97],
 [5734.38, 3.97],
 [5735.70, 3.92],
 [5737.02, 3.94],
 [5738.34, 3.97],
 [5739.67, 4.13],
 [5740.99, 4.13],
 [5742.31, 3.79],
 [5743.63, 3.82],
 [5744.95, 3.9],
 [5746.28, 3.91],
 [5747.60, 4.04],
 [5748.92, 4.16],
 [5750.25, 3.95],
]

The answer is -0.44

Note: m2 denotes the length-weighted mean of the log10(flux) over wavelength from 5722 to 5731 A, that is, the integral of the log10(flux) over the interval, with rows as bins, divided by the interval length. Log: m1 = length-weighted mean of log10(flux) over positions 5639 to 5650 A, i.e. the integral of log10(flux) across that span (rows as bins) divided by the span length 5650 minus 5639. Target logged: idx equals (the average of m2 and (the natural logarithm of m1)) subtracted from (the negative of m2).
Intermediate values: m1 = 0.562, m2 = 0.589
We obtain -0.596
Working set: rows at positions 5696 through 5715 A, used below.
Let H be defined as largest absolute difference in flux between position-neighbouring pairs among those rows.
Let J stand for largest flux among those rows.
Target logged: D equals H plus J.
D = 4.26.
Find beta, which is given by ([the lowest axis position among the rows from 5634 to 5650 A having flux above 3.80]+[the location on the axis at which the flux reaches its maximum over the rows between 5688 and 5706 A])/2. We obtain 5668.8 A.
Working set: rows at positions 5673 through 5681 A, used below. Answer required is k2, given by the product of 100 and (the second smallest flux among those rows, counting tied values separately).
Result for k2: 365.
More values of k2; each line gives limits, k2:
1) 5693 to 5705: 380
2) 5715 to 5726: 383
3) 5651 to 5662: 358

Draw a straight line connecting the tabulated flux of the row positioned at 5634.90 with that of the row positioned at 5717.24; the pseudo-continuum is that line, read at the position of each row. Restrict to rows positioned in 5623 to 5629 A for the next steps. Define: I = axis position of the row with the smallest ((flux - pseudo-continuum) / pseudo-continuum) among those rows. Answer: 5624.53 A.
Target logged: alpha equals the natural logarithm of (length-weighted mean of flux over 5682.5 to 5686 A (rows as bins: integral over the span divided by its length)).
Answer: 1.33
